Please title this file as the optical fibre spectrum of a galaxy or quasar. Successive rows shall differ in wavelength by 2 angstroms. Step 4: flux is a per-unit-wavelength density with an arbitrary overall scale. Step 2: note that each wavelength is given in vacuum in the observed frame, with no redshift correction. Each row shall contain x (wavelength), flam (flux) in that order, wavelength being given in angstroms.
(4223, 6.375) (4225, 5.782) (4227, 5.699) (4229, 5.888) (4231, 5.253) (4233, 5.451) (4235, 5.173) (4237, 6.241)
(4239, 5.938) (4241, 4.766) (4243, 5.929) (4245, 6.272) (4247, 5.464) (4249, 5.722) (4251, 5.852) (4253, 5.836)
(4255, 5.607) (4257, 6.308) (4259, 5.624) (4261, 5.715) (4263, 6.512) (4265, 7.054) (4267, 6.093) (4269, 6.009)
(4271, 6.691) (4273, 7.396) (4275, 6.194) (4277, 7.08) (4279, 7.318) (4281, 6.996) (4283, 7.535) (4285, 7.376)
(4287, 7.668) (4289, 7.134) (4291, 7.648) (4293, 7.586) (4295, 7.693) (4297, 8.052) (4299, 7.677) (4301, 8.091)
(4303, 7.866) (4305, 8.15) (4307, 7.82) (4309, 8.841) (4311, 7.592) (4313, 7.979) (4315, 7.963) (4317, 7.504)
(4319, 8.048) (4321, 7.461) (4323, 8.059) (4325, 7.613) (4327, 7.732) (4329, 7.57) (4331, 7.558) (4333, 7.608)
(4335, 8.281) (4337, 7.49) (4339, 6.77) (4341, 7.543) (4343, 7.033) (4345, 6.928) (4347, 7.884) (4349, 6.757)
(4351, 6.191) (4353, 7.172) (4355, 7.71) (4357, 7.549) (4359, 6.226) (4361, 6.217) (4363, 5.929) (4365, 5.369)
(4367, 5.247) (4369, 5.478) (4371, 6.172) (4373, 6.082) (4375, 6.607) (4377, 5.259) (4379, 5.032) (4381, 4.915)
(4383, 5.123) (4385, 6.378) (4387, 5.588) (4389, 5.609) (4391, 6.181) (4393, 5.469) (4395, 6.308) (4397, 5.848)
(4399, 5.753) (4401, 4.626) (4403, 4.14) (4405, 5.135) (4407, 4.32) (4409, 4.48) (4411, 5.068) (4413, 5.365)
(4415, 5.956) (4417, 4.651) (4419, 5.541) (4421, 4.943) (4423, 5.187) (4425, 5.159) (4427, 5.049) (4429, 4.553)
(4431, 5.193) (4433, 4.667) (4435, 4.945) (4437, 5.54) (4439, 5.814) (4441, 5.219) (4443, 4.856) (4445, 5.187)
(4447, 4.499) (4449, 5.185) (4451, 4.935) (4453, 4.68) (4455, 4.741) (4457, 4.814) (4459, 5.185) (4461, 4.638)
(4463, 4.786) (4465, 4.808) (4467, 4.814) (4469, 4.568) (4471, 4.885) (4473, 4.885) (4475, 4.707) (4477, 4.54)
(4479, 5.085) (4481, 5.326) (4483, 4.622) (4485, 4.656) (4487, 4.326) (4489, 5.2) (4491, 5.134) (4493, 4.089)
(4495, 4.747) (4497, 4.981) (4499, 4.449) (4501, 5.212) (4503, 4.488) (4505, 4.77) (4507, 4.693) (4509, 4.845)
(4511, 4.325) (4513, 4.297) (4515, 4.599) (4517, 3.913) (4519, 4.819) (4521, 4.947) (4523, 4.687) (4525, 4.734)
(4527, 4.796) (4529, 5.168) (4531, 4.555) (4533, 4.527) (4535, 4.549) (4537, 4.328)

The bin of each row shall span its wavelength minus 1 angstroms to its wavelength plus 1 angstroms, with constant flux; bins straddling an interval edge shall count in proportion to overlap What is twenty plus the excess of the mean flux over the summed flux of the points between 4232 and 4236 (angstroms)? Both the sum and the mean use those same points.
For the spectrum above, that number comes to 15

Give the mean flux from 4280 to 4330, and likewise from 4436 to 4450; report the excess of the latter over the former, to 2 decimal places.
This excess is -2.56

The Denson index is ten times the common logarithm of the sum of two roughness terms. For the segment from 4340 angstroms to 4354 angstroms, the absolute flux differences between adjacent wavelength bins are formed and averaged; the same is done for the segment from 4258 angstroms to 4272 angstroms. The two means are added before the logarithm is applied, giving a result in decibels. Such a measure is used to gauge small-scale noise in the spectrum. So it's 0.9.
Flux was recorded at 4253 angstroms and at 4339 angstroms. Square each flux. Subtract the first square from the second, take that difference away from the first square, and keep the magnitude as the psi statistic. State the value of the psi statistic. 22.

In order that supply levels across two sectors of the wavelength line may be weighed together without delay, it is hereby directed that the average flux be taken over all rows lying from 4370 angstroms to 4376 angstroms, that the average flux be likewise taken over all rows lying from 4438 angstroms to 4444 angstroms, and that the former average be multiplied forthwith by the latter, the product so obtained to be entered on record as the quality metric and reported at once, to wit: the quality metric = 33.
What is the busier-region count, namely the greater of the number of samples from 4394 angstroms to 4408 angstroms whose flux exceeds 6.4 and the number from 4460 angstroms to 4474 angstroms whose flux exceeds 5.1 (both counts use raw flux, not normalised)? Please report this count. 0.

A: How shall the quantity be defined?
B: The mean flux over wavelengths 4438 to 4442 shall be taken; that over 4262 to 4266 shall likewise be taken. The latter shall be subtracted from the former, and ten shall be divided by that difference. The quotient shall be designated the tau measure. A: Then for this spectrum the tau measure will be -7.9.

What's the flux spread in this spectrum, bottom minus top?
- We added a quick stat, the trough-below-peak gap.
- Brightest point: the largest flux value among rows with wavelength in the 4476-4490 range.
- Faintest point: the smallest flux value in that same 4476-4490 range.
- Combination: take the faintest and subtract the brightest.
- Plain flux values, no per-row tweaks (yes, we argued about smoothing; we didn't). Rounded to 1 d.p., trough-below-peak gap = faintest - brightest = -1.0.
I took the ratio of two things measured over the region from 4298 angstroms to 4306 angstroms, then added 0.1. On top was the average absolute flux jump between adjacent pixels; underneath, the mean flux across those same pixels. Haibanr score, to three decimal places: 0.139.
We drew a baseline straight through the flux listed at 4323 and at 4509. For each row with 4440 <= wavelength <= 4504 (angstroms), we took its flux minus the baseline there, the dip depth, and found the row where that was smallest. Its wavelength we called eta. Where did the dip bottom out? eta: 4447 angstroms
